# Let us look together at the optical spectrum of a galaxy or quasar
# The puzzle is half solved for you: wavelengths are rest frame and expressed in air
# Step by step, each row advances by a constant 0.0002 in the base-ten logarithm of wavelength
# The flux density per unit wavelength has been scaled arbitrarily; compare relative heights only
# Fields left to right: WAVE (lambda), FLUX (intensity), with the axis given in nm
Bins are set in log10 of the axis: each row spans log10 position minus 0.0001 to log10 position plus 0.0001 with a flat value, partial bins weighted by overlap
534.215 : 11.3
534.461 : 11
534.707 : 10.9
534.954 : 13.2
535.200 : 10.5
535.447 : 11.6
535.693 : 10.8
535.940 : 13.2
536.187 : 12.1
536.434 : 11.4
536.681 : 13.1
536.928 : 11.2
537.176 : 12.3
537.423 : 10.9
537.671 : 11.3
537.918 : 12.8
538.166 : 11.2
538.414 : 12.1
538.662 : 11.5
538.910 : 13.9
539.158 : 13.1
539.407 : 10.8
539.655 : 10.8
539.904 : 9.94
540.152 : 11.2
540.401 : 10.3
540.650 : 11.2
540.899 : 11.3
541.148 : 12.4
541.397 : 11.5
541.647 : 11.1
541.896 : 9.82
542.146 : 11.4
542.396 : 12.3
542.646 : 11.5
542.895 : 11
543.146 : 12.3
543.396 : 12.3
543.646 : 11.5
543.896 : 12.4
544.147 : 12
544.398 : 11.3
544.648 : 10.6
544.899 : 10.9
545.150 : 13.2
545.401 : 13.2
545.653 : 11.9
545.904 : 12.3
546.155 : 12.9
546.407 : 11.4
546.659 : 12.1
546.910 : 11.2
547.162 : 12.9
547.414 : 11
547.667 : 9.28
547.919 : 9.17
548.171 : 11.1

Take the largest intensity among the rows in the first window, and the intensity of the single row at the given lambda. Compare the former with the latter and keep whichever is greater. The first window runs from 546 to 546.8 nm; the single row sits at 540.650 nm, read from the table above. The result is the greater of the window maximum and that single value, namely 12.9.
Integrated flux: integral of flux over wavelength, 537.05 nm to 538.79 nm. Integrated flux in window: 20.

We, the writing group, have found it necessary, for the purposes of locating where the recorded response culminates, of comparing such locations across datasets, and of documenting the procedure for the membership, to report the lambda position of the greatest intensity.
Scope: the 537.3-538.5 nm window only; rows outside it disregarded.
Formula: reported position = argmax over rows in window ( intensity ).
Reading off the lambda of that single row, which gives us 537.918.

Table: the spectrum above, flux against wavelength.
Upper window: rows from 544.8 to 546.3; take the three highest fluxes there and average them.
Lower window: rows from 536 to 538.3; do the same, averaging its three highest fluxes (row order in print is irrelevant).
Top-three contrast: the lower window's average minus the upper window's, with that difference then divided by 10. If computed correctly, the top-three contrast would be -0.04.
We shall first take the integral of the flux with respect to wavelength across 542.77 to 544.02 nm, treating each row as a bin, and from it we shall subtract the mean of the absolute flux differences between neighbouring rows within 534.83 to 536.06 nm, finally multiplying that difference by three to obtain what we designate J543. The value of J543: 39.4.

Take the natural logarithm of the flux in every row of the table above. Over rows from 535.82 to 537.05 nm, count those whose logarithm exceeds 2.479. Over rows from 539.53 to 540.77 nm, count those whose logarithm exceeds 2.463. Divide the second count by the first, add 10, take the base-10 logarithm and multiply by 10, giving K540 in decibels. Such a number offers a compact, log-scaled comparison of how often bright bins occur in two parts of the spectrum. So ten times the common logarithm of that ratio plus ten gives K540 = 10.0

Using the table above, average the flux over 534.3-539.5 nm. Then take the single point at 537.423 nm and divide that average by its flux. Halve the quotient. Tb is 0.54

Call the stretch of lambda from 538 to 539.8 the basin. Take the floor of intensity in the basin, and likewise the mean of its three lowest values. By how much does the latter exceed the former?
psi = 0.13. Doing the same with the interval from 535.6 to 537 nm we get 0.33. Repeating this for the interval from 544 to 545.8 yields 0.33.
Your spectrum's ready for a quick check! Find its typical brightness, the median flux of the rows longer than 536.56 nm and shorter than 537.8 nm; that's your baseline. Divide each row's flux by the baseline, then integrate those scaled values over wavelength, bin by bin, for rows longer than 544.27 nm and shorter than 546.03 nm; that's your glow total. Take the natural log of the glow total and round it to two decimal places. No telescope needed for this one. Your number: 0.62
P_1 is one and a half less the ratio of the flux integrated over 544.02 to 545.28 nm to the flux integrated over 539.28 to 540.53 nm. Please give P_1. 0.40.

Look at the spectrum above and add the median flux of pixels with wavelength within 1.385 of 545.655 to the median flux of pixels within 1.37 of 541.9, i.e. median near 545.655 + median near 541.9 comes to 23.3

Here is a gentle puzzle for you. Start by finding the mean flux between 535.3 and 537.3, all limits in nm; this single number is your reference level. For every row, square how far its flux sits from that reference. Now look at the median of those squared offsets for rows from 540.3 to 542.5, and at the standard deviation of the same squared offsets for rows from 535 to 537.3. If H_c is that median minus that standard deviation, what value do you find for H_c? -0.3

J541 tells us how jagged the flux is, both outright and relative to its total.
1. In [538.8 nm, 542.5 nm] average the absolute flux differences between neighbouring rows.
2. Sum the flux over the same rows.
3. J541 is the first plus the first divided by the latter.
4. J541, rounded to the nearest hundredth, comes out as 0.95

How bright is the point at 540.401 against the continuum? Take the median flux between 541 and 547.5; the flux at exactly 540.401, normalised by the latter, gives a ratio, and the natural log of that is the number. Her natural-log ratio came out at -0.13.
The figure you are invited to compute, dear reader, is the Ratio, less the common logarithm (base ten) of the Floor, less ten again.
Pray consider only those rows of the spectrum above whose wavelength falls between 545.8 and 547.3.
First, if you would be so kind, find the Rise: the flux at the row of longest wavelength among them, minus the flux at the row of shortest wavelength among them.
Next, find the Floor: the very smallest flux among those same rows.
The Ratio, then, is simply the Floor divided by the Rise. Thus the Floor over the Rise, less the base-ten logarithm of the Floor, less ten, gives 8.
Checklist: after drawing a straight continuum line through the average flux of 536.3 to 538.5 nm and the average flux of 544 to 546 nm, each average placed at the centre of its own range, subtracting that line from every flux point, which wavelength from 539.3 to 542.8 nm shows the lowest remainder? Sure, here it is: 541.896 nm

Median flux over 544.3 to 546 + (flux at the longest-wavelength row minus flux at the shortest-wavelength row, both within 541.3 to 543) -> 11.4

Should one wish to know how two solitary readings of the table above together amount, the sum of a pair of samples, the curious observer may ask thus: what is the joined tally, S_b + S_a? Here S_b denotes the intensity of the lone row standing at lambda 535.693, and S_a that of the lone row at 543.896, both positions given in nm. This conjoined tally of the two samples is 23.2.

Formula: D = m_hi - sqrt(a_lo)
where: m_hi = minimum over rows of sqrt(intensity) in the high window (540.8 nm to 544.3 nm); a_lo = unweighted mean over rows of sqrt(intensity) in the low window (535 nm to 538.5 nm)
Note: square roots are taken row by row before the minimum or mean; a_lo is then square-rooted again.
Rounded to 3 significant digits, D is 1.28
